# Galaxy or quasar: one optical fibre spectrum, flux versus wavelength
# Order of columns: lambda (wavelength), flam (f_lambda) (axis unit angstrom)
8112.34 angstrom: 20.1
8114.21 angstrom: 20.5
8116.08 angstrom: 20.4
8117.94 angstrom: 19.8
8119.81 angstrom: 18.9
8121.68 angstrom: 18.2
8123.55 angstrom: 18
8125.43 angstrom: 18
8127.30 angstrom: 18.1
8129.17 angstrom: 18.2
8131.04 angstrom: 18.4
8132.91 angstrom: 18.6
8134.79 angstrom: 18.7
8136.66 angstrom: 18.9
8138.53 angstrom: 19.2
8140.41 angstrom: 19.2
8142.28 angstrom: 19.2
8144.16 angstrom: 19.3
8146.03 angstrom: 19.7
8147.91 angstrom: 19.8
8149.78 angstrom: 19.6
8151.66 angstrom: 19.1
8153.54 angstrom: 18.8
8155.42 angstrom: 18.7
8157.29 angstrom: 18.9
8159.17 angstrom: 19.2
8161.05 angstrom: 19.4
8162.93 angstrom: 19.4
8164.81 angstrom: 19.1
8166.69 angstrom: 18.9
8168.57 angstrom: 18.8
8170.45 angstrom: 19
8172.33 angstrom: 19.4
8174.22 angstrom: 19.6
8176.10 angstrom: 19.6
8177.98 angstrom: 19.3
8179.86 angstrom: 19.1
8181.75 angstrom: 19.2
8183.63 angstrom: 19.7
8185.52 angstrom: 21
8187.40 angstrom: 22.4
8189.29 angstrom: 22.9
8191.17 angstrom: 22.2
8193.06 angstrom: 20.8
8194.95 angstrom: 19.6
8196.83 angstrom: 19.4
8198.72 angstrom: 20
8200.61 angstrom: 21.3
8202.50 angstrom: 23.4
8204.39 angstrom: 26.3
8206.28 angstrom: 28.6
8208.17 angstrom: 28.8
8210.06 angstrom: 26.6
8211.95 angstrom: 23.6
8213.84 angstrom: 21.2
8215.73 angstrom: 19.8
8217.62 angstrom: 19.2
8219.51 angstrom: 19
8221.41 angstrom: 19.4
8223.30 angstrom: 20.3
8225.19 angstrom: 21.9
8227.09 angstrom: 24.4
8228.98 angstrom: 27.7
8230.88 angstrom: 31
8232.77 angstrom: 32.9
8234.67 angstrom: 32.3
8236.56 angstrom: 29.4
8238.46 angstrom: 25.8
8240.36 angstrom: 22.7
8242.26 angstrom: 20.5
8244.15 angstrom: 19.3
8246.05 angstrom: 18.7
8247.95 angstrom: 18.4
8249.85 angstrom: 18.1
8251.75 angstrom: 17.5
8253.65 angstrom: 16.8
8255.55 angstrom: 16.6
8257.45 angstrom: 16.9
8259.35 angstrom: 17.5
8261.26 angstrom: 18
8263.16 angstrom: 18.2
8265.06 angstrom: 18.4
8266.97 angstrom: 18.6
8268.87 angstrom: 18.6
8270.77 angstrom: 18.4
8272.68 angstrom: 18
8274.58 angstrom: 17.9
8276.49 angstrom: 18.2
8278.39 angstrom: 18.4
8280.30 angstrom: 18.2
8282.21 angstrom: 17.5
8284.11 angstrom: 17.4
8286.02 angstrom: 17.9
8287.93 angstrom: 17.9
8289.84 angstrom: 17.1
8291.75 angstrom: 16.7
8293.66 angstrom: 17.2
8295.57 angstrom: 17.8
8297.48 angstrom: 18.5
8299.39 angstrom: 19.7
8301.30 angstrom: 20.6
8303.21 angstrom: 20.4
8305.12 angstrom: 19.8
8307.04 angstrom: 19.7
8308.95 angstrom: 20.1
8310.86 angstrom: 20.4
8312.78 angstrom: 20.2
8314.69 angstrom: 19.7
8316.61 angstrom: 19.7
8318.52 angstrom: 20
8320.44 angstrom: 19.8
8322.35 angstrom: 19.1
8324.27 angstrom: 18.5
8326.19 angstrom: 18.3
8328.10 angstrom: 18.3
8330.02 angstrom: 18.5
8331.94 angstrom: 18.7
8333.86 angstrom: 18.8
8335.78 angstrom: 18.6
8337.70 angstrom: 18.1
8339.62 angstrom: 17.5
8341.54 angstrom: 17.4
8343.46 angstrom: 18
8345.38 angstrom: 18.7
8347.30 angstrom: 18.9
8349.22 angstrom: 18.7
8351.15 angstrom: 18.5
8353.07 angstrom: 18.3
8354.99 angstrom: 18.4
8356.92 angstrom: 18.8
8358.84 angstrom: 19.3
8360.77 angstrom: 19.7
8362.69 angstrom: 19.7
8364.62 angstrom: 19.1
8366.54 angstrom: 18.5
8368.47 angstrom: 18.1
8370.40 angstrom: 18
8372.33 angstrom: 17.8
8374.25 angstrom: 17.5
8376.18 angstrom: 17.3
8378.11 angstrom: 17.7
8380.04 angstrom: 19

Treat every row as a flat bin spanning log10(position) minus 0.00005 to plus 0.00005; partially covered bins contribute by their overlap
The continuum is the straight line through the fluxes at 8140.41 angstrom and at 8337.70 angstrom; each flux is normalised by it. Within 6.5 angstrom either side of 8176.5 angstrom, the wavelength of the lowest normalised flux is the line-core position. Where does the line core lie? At 8170.45 angstrom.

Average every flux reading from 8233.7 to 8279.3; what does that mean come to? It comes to 19.7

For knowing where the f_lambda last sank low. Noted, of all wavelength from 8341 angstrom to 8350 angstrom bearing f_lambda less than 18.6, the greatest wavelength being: 8343.46 angstrom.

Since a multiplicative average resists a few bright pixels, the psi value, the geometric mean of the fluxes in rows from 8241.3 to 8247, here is 19.5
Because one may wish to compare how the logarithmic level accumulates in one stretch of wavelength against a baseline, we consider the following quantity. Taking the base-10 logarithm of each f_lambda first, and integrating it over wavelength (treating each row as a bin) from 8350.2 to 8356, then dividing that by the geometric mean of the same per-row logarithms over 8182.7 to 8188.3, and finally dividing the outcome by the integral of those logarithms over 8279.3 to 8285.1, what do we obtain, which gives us 0.77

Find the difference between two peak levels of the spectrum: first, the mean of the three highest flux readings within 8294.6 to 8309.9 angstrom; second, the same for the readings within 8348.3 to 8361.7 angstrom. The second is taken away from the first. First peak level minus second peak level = 1.1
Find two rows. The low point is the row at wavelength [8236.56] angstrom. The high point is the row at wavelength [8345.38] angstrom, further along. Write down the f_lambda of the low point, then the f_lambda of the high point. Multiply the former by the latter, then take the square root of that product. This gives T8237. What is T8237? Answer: 23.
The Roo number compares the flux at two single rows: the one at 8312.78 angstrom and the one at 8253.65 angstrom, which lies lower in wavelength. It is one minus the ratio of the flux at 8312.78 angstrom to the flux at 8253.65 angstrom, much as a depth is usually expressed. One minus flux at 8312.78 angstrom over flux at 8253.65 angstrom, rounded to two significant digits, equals -0.20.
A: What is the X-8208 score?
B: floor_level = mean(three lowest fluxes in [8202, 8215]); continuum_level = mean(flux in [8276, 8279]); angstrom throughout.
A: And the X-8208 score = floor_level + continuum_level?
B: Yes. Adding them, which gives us 41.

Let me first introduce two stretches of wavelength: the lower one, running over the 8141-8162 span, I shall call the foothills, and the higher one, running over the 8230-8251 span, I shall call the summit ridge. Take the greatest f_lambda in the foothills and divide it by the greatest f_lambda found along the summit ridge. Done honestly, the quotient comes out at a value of 0.60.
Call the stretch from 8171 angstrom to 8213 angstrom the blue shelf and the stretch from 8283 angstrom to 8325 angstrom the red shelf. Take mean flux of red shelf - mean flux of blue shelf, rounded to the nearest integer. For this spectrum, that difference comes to -3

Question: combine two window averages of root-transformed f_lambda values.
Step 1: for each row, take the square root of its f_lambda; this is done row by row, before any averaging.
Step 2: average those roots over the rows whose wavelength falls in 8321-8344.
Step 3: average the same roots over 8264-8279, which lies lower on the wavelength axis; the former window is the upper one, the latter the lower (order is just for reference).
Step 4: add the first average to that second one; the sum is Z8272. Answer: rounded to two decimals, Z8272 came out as 8.56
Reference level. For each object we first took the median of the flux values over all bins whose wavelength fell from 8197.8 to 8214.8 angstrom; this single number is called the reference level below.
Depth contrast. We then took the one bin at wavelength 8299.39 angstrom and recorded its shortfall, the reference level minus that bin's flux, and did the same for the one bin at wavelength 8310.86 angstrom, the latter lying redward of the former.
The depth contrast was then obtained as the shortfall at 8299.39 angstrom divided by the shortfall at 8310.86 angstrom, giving 1.2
